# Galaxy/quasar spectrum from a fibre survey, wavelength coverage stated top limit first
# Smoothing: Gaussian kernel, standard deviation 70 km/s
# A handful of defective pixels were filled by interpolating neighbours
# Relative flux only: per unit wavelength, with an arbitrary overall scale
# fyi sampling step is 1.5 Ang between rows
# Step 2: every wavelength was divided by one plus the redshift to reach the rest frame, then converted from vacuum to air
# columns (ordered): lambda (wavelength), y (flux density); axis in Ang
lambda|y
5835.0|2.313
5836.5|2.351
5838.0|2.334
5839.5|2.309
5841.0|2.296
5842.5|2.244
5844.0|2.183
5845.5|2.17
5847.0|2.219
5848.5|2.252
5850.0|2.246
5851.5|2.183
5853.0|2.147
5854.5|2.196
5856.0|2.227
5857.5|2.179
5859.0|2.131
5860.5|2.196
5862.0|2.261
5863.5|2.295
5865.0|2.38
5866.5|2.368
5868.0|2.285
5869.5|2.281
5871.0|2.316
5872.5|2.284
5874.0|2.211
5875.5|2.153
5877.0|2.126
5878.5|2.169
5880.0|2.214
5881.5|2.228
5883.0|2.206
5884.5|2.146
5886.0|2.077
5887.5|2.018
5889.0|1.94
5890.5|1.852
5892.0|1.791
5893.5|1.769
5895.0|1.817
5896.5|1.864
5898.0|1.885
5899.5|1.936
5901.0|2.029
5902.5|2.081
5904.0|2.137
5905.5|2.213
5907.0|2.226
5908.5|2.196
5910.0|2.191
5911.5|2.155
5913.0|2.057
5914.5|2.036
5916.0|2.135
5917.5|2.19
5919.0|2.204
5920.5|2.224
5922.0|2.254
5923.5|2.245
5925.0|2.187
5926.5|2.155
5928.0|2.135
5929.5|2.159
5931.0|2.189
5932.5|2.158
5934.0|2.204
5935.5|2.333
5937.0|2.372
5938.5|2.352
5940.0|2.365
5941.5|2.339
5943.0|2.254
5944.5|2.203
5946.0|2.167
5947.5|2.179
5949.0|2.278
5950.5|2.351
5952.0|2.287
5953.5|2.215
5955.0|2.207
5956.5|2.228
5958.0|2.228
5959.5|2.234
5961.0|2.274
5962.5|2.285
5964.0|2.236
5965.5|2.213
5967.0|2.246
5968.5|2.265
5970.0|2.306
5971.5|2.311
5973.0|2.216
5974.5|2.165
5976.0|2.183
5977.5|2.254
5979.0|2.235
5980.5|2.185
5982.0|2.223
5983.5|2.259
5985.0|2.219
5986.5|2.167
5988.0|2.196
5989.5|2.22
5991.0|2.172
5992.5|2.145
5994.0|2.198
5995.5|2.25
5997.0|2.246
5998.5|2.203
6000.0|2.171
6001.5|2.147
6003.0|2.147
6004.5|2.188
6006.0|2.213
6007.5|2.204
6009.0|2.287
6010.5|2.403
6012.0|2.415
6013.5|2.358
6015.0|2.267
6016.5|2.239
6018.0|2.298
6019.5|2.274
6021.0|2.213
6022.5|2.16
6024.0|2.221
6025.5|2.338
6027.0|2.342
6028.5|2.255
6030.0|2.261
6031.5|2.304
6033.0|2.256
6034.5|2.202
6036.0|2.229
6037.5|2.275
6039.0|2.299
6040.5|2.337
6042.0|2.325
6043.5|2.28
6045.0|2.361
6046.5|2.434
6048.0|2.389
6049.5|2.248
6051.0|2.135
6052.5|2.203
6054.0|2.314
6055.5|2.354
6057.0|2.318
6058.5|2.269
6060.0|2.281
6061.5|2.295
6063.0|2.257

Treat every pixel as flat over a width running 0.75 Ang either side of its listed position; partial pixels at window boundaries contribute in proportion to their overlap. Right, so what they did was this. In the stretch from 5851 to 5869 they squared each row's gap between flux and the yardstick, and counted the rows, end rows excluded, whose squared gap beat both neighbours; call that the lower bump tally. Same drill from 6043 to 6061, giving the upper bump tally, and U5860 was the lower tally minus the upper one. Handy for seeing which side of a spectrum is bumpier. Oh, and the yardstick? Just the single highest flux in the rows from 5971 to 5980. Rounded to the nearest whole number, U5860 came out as -1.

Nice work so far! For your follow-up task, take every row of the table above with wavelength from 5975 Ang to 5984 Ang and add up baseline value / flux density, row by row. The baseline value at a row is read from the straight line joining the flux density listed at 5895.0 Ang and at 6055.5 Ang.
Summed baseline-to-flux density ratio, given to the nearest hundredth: 5.67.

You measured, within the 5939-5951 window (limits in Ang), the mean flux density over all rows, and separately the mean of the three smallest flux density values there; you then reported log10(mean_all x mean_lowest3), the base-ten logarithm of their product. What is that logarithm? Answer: 0.6945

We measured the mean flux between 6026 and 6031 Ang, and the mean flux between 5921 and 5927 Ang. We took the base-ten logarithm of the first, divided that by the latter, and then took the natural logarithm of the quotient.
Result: -1.817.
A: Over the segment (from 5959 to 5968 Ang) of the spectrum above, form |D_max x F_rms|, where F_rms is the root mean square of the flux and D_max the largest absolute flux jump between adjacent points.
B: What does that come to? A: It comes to 0.11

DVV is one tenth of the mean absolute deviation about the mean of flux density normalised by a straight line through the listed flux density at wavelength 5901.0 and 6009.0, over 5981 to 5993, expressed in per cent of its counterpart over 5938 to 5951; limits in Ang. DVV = 4.7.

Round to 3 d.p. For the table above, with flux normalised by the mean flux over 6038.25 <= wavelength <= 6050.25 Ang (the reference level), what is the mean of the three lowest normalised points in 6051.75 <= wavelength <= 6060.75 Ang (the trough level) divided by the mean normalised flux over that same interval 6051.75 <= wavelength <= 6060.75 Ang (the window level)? 0.983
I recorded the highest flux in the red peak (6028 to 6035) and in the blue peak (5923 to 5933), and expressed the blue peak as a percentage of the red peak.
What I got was 97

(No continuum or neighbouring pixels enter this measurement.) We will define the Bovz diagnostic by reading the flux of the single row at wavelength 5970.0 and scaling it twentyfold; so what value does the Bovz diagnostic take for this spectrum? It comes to 46.1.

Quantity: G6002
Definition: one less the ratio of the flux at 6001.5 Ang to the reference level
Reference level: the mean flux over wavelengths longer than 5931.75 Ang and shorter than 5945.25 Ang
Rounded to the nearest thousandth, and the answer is 0.061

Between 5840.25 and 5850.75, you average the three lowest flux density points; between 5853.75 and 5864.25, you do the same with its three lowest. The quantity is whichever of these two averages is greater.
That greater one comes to 2.19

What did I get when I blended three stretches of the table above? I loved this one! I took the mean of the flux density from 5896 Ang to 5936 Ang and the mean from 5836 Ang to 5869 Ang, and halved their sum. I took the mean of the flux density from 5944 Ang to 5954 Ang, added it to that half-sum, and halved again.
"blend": 2.22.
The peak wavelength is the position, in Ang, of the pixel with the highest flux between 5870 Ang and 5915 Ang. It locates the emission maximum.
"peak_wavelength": 5871.0 Ang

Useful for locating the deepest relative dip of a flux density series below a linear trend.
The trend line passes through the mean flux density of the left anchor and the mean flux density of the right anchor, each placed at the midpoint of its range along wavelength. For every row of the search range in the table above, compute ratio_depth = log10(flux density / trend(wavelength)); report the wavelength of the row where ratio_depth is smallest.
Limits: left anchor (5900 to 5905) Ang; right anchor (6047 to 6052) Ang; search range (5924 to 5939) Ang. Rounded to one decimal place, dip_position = 5928.0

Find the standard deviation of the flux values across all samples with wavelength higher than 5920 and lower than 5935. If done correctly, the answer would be 0.04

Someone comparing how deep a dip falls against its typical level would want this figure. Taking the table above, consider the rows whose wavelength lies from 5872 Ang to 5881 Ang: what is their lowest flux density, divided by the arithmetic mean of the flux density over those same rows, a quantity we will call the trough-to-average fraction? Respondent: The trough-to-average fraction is 0.970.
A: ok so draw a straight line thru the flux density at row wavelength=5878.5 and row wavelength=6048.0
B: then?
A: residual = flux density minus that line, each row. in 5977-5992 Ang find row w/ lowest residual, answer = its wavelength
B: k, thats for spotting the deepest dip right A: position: 5991.0 Ang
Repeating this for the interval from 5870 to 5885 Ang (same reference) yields 5877.0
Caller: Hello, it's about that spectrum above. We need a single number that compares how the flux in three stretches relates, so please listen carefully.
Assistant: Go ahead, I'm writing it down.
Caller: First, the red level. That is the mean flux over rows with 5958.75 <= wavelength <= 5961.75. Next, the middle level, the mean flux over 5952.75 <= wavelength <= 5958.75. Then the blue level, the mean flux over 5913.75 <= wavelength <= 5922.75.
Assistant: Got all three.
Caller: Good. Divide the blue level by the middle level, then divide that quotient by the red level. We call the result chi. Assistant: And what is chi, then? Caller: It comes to 0.435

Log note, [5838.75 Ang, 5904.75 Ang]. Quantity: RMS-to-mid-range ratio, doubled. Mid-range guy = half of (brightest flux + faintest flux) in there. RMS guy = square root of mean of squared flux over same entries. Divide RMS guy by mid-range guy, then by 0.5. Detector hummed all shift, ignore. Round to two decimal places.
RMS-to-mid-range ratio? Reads 2.07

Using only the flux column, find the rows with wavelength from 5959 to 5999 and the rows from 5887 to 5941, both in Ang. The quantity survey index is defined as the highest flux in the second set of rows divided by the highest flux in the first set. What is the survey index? 1.026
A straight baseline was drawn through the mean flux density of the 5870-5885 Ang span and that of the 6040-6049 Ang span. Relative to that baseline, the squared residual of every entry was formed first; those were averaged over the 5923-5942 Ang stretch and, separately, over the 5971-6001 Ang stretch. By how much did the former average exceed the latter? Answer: -0.003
